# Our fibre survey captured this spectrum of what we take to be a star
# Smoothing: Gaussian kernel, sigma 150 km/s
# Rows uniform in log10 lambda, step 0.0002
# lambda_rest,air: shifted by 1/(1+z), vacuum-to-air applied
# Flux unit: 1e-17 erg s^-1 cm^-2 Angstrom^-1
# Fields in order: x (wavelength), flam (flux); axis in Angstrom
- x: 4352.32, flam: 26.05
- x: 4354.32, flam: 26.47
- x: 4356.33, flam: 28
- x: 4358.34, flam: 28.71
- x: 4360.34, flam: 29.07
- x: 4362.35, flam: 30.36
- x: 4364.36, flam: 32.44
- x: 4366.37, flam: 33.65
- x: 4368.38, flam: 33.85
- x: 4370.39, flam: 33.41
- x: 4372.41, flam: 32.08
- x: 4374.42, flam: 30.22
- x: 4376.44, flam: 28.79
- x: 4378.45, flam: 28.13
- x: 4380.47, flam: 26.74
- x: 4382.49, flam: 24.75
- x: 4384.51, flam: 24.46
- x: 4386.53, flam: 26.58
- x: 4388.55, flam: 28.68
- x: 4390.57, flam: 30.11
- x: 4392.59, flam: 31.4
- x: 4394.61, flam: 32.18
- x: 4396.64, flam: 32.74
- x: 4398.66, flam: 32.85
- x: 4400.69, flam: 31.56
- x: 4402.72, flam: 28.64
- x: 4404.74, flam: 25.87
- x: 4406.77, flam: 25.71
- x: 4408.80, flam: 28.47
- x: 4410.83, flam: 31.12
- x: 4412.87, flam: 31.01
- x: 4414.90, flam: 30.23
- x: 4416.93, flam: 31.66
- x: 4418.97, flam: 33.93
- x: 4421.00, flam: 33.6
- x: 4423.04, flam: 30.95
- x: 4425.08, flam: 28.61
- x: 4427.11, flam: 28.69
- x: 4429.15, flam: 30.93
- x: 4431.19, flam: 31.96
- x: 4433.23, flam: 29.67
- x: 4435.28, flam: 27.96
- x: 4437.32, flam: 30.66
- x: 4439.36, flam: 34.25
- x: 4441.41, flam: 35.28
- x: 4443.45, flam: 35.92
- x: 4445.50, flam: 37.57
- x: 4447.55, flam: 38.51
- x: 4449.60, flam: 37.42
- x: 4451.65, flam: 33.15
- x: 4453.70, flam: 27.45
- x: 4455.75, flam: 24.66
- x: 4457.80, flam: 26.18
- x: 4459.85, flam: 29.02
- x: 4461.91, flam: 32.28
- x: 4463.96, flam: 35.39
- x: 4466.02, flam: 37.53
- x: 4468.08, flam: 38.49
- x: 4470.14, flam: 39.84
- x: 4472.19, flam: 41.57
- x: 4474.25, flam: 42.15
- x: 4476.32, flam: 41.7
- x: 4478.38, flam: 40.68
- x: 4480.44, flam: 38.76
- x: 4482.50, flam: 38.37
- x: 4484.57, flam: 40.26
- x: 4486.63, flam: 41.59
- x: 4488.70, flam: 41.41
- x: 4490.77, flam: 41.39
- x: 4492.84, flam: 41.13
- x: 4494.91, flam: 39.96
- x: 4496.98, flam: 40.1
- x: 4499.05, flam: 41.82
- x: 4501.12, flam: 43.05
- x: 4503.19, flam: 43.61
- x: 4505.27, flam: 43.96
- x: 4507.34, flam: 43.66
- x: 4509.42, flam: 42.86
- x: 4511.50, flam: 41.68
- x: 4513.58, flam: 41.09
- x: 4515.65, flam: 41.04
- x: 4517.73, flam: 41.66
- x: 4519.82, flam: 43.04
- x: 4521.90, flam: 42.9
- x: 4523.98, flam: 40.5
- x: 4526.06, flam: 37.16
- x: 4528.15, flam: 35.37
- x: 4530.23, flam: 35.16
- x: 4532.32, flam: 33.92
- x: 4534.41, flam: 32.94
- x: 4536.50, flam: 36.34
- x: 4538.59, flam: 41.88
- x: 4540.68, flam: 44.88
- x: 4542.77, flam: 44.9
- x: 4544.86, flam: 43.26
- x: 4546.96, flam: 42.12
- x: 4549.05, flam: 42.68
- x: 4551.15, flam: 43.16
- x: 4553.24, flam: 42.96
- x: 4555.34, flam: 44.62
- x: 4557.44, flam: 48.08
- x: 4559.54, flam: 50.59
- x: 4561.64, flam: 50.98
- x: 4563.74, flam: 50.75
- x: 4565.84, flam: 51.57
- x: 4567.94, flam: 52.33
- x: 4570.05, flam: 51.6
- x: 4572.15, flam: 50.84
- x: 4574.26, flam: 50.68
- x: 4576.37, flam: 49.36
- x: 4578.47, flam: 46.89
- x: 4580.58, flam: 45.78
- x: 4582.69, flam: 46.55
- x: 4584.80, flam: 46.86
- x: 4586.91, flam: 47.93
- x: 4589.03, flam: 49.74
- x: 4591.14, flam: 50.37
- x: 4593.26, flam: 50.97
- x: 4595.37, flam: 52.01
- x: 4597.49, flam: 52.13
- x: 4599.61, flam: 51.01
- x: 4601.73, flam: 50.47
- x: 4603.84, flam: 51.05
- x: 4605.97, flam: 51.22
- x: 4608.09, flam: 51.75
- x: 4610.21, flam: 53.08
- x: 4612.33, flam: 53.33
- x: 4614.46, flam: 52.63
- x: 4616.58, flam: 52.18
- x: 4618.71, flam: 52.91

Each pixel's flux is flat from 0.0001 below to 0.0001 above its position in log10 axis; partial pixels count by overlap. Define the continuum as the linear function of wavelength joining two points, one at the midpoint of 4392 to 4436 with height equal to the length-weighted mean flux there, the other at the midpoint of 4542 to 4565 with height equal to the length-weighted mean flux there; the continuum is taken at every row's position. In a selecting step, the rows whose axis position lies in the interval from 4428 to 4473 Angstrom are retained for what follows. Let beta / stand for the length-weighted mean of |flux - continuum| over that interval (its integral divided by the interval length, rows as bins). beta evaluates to 3.5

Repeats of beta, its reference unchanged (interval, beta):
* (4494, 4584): 3.0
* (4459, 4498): 2.5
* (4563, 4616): 1.7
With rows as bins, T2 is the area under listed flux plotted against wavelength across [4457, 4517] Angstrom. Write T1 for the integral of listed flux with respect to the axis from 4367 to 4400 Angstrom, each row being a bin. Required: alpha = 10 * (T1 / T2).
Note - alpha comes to 4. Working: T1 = 986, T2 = 2385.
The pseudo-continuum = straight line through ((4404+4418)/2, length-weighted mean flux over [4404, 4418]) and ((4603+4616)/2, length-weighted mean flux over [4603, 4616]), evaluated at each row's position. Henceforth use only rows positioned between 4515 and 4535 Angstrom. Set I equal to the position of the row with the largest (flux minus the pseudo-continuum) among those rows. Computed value 4519.82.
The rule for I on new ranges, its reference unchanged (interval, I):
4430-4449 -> 4447.55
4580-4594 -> 4593.26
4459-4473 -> 4472.19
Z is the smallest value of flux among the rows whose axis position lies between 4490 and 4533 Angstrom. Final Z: 33.92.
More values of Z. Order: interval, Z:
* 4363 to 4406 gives 24.46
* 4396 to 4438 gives 25.71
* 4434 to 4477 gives 24.66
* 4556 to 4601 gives 45.78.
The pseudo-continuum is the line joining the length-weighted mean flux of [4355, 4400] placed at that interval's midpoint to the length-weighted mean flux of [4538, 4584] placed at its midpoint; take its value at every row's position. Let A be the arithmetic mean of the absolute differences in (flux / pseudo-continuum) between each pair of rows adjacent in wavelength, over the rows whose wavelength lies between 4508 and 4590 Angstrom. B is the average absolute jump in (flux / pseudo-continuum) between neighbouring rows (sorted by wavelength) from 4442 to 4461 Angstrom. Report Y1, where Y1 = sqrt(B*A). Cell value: 0.045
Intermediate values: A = 0.029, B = 0.070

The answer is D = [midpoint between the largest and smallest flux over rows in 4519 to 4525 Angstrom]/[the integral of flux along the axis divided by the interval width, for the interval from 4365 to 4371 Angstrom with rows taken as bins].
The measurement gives 1.2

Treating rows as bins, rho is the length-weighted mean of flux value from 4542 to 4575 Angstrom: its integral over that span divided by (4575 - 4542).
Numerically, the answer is 48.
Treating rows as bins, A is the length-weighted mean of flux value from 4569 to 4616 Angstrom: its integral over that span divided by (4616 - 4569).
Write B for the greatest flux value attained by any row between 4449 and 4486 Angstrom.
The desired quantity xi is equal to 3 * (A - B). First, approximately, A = 50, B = 42.15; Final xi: 24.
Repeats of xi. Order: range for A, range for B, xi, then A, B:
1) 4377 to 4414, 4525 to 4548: -48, 29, 44.9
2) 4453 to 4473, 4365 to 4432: -2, 33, 33.93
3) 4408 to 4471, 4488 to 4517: -35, 32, 43.96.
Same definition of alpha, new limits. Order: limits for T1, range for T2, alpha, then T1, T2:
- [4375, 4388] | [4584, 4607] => 3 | 348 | 1158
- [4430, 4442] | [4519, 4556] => 3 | 378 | 1494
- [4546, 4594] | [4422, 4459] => 20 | 2311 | 1171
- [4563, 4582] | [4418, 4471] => 5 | 948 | 1731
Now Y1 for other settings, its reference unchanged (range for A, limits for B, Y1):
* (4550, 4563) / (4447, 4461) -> 0.052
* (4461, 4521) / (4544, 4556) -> 0.020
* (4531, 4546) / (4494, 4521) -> 0.030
